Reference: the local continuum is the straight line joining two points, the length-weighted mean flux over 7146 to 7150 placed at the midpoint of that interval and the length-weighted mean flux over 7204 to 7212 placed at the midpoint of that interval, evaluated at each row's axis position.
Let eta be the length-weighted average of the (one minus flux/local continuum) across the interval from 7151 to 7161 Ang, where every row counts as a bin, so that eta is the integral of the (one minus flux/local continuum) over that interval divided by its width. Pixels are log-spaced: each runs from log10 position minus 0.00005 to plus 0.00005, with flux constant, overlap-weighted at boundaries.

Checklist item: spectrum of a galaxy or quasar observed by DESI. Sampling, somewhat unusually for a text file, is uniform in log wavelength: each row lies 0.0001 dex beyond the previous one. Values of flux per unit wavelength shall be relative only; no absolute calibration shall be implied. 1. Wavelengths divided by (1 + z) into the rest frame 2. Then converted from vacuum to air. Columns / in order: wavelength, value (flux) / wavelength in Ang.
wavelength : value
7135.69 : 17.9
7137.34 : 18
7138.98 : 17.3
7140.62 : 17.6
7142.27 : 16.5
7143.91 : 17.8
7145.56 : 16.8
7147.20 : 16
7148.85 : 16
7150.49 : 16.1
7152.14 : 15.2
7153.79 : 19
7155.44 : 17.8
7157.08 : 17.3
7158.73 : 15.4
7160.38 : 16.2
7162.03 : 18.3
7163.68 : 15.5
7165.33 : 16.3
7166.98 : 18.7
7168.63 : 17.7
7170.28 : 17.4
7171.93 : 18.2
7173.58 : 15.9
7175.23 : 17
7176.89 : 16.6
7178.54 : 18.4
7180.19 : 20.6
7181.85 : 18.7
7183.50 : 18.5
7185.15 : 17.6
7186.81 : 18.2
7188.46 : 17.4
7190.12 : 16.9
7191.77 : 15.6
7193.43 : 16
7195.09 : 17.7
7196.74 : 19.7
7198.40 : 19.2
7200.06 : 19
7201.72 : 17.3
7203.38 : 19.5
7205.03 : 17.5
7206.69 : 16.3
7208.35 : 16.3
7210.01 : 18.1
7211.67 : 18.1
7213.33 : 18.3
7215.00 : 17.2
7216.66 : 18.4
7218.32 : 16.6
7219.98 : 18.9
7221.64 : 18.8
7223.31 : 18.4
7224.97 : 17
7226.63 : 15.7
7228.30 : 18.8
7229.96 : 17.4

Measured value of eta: -0.033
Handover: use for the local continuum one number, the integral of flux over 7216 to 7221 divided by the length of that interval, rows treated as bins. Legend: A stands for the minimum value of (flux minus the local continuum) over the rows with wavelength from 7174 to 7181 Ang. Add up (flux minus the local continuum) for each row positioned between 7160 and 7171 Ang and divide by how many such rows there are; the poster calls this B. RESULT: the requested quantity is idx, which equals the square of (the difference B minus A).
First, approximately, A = -1.4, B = -0.9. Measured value 0.3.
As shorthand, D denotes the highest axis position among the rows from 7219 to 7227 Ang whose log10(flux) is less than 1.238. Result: 7226.63 Ang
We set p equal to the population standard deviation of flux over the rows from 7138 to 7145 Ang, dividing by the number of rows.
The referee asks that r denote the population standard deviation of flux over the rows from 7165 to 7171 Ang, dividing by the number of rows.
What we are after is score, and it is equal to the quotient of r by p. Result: 1.7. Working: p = 0.5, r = 0.9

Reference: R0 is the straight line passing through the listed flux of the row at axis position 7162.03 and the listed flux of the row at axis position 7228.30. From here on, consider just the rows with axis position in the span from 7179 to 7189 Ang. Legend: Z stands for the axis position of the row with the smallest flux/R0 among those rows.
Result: 7188.46 Ang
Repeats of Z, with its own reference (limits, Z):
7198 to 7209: 7208.35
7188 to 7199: 7191.77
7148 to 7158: 7152.14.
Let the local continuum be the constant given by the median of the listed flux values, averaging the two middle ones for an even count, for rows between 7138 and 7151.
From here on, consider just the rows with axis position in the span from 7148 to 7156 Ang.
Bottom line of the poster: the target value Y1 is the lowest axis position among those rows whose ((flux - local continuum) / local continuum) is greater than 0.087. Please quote 7153.79 Ang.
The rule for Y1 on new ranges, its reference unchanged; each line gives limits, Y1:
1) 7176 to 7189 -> 7178.54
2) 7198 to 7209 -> 7198.40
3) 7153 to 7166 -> 7153.79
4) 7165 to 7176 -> 7166.98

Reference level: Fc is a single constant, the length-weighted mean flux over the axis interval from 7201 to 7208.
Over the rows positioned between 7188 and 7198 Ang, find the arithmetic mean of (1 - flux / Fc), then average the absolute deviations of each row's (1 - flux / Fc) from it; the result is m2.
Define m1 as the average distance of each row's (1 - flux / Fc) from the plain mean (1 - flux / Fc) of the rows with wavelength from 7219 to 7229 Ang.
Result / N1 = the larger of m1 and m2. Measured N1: 0.060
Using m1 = 0.060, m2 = 0.060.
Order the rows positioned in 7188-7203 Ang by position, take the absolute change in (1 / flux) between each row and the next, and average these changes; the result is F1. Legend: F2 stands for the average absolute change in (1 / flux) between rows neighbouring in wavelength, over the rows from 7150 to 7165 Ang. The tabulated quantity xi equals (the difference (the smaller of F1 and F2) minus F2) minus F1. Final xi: -0.0062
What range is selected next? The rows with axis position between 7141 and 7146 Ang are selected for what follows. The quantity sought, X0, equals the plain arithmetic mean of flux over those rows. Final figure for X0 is 17.0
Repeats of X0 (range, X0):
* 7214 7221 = 17.8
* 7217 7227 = 17.6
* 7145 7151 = 16.2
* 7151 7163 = 17.0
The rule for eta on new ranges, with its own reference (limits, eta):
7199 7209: -0.029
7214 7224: -0.031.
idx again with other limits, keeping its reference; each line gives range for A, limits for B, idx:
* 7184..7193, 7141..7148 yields 1.4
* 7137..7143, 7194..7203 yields 4.3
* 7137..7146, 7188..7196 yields 0.0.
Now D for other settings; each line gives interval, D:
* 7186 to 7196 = 7193.43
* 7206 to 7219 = 7218.32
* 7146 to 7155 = 7152.14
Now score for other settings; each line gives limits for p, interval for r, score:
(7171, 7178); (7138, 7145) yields 0.6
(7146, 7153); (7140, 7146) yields 1.5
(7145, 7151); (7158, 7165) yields 3.5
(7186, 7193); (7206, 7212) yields 1.0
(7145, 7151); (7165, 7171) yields 2.6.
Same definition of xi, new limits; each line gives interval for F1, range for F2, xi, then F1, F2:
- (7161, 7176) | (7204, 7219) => -0.0049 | 0.0049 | 0.0030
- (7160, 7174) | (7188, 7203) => -0.0053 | 0.0053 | 0.0034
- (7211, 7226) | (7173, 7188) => -0.0034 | 0.0034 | 0.0034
